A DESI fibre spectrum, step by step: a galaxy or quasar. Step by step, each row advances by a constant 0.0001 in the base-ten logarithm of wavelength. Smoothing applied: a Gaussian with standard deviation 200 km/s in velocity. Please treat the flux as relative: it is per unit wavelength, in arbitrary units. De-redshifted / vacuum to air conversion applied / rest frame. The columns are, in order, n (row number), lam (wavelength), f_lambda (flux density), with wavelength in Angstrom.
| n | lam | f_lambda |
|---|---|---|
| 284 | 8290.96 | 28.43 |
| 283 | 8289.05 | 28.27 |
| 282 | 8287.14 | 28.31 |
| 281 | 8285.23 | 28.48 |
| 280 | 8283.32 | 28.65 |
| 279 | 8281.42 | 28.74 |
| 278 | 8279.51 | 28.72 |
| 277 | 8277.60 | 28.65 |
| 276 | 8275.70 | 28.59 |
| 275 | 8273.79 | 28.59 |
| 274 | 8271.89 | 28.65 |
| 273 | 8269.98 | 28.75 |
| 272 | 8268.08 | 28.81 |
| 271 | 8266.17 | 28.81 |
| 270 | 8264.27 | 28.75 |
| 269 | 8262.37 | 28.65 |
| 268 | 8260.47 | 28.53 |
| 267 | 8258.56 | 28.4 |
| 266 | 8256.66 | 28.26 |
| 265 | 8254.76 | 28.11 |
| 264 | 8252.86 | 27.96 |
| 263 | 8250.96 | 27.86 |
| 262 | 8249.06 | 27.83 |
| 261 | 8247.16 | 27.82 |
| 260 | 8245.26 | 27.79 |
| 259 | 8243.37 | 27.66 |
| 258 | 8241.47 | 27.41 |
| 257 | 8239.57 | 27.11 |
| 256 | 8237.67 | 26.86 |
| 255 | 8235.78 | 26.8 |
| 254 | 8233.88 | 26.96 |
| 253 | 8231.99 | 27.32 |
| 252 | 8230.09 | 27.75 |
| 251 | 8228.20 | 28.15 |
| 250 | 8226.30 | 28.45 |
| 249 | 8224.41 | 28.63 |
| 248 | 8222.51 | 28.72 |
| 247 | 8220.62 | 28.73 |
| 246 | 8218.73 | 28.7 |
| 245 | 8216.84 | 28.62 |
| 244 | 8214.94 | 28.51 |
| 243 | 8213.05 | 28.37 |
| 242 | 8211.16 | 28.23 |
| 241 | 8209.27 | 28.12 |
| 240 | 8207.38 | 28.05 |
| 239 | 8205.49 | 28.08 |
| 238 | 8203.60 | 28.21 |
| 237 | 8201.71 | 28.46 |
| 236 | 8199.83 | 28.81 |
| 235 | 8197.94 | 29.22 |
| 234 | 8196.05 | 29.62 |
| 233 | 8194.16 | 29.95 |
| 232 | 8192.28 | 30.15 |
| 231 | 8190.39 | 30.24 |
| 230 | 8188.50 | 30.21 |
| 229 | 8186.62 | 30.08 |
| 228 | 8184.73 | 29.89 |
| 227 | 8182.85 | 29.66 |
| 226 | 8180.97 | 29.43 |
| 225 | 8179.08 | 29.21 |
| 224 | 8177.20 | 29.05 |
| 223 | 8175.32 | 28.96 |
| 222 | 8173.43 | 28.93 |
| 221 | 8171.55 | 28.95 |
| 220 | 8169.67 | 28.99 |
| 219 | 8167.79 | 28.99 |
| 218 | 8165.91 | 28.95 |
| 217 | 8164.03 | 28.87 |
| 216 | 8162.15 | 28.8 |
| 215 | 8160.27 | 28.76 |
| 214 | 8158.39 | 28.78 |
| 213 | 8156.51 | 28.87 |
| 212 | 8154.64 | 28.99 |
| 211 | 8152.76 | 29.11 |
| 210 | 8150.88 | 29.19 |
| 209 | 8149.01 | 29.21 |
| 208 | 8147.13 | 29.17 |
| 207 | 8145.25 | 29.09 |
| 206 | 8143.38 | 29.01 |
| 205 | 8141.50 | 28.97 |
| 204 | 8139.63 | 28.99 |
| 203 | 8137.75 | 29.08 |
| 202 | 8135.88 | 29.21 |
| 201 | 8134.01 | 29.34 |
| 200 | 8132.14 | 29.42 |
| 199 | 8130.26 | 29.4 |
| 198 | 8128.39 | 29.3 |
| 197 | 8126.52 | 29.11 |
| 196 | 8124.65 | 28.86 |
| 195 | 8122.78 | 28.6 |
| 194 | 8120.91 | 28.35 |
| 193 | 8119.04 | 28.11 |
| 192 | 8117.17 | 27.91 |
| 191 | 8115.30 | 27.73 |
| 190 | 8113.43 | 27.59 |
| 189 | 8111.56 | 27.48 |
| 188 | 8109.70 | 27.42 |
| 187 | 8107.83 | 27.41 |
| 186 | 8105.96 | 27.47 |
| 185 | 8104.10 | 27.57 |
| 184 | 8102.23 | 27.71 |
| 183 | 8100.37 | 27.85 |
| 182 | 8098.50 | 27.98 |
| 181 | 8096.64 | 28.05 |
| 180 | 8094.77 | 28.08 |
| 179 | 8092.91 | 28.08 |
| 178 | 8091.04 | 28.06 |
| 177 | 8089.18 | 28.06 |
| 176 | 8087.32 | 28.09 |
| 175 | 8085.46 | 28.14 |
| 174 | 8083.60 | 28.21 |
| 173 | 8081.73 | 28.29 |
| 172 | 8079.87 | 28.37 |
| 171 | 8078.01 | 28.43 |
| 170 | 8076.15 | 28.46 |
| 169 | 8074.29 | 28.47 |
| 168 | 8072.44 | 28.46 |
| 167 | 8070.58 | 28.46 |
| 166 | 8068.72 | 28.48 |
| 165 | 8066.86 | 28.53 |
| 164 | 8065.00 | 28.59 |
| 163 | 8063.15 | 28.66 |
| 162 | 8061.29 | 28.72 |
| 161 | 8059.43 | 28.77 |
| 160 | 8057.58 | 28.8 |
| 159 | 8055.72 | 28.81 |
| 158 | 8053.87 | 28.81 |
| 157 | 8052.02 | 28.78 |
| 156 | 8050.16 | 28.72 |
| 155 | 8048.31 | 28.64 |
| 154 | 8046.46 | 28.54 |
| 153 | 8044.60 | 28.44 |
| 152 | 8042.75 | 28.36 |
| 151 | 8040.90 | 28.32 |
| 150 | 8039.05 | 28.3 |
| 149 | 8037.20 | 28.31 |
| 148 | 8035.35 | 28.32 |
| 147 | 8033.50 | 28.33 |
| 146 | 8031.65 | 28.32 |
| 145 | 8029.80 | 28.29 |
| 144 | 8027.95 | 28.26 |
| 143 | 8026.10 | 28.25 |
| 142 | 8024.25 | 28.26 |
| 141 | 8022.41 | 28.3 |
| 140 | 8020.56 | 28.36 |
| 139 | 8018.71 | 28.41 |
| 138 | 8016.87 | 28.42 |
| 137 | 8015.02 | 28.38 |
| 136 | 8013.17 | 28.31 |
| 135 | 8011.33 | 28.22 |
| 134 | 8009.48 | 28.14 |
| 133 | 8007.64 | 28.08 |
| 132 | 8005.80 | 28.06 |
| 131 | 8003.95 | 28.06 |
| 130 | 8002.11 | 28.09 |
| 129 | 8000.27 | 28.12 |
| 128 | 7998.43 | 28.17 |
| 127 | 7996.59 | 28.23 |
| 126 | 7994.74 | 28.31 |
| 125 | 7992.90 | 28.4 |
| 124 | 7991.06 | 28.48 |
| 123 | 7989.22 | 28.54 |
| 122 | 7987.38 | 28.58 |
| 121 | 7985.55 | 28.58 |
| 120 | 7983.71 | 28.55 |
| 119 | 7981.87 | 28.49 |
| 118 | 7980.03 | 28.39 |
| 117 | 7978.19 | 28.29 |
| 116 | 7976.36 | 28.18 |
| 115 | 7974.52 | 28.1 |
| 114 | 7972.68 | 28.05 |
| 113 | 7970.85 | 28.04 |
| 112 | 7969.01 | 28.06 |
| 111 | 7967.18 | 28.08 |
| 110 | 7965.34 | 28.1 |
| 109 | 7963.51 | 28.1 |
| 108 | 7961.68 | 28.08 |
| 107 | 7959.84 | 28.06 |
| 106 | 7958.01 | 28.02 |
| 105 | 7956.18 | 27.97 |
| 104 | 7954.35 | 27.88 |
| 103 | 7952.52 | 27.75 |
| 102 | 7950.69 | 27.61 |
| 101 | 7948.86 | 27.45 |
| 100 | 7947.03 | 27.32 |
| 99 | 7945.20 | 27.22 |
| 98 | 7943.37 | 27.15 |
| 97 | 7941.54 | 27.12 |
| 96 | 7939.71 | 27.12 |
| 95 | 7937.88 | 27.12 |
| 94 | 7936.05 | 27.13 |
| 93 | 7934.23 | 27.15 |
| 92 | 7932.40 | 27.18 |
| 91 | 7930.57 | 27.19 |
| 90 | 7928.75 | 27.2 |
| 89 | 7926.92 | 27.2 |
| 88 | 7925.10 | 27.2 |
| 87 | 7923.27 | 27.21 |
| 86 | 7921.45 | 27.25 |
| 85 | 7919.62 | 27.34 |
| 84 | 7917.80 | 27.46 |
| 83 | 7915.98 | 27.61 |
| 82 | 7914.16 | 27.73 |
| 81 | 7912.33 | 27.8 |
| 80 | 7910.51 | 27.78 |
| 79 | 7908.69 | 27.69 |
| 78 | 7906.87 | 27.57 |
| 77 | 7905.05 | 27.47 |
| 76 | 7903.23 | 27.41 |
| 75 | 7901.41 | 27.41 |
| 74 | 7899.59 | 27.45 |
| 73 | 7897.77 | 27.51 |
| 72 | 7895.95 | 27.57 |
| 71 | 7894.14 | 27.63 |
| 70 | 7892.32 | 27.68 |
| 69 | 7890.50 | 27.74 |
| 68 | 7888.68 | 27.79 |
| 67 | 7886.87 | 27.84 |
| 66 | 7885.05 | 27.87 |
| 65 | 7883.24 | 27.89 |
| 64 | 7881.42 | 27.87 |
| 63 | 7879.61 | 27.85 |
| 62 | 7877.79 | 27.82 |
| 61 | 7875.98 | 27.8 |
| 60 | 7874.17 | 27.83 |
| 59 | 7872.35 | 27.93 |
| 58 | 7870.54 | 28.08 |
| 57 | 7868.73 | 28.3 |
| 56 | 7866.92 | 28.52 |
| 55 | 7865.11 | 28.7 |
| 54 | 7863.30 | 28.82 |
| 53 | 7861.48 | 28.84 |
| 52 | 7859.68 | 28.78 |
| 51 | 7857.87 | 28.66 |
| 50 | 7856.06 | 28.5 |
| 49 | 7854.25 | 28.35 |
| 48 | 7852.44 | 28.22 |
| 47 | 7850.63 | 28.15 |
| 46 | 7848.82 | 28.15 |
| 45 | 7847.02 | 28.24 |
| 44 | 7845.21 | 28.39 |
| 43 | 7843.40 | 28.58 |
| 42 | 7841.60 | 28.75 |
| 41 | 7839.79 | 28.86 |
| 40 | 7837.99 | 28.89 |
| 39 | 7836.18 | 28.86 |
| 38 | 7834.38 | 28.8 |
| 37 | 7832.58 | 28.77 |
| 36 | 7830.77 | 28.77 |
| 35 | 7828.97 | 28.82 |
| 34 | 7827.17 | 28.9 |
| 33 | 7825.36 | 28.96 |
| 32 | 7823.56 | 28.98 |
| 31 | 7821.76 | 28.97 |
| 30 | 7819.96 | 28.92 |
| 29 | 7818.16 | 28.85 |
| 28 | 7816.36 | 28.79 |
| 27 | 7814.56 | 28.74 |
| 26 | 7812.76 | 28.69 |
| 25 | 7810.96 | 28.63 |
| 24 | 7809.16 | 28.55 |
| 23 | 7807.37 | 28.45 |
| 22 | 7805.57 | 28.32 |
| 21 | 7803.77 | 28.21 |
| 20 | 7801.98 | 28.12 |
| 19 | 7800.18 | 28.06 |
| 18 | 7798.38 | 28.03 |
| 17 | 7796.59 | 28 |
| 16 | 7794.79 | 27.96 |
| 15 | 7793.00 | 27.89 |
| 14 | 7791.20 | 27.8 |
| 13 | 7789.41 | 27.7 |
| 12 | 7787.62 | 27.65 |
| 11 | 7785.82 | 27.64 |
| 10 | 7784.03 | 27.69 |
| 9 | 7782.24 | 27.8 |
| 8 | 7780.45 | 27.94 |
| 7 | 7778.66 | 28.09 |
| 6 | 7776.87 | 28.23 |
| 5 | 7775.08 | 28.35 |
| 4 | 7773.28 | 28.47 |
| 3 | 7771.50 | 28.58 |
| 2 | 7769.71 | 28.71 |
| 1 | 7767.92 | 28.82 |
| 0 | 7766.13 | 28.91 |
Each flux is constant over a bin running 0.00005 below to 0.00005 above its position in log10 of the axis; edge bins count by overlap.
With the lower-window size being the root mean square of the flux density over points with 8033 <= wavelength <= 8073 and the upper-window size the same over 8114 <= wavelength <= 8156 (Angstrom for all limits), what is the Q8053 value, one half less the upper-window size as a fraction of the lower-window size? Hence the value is -0.51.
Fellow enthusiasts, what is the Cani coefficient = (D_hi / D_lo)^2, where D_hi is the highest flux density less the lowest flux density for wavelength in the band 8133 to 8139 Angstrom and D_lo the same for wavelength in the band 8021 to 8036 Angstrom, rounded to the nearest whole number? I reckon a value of 11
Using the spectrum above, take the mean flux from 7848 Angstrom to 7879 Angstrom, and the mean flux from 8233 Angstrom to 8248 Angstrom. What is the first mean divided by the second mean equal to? 1.04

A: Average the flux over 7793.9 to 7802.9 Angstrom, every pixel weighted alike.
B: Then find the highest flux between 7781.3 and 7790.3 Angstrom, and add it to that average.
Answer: 55.8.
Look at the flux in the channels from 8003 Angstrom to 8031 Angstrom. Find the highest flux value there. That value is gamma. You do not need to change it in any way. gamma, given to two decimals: 28.42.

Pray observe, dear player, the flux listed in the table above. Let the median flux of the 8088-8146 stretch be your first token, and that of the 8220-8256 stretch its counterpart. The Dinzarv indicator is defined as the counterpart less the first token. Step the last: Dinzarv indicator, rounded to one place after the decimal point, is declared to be -0.3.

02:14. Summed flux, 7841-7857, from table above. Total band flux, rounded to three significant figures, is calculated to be 255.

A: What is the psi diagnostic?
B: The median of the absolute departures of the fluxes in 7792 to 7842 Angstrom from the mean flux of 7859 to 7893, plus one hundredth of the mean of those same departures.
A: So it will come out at 0.66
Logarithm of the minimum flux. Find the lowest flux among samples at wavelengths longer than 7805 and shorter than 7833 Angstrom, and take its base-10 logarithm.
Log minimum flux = 1.452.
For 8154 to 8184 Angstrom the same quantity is 1.459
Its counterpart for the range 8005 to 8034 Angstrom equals 1.448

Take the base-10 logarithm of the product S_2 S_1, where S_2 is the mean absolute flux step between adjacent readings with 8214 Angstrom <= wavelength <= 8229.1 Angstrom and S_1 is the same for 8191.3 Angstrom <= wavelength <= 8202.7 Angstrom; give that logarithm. -1.4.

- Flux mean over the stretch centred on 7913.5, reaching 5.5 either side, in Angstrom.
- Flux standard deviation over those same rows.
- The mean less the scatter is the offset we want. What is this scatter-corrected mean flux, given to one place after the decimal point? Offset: 27.6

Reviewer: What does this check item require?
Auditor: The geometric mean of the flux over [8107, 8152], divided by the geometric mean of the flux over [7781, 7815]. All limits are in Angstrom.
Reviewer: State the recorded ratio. 1.02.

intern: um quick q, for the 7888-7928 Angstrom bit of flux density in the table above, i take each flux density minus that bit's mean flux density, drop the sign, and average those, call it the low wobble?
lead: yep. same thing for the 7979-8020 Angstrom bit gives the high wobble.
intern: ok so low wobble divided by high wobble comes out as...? 1.1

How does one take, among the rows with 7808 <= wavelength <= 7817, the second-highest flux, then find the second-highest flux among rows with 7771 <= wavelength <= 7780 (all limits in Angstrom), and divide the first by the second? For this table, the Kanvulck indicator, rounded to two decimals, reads 1.01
